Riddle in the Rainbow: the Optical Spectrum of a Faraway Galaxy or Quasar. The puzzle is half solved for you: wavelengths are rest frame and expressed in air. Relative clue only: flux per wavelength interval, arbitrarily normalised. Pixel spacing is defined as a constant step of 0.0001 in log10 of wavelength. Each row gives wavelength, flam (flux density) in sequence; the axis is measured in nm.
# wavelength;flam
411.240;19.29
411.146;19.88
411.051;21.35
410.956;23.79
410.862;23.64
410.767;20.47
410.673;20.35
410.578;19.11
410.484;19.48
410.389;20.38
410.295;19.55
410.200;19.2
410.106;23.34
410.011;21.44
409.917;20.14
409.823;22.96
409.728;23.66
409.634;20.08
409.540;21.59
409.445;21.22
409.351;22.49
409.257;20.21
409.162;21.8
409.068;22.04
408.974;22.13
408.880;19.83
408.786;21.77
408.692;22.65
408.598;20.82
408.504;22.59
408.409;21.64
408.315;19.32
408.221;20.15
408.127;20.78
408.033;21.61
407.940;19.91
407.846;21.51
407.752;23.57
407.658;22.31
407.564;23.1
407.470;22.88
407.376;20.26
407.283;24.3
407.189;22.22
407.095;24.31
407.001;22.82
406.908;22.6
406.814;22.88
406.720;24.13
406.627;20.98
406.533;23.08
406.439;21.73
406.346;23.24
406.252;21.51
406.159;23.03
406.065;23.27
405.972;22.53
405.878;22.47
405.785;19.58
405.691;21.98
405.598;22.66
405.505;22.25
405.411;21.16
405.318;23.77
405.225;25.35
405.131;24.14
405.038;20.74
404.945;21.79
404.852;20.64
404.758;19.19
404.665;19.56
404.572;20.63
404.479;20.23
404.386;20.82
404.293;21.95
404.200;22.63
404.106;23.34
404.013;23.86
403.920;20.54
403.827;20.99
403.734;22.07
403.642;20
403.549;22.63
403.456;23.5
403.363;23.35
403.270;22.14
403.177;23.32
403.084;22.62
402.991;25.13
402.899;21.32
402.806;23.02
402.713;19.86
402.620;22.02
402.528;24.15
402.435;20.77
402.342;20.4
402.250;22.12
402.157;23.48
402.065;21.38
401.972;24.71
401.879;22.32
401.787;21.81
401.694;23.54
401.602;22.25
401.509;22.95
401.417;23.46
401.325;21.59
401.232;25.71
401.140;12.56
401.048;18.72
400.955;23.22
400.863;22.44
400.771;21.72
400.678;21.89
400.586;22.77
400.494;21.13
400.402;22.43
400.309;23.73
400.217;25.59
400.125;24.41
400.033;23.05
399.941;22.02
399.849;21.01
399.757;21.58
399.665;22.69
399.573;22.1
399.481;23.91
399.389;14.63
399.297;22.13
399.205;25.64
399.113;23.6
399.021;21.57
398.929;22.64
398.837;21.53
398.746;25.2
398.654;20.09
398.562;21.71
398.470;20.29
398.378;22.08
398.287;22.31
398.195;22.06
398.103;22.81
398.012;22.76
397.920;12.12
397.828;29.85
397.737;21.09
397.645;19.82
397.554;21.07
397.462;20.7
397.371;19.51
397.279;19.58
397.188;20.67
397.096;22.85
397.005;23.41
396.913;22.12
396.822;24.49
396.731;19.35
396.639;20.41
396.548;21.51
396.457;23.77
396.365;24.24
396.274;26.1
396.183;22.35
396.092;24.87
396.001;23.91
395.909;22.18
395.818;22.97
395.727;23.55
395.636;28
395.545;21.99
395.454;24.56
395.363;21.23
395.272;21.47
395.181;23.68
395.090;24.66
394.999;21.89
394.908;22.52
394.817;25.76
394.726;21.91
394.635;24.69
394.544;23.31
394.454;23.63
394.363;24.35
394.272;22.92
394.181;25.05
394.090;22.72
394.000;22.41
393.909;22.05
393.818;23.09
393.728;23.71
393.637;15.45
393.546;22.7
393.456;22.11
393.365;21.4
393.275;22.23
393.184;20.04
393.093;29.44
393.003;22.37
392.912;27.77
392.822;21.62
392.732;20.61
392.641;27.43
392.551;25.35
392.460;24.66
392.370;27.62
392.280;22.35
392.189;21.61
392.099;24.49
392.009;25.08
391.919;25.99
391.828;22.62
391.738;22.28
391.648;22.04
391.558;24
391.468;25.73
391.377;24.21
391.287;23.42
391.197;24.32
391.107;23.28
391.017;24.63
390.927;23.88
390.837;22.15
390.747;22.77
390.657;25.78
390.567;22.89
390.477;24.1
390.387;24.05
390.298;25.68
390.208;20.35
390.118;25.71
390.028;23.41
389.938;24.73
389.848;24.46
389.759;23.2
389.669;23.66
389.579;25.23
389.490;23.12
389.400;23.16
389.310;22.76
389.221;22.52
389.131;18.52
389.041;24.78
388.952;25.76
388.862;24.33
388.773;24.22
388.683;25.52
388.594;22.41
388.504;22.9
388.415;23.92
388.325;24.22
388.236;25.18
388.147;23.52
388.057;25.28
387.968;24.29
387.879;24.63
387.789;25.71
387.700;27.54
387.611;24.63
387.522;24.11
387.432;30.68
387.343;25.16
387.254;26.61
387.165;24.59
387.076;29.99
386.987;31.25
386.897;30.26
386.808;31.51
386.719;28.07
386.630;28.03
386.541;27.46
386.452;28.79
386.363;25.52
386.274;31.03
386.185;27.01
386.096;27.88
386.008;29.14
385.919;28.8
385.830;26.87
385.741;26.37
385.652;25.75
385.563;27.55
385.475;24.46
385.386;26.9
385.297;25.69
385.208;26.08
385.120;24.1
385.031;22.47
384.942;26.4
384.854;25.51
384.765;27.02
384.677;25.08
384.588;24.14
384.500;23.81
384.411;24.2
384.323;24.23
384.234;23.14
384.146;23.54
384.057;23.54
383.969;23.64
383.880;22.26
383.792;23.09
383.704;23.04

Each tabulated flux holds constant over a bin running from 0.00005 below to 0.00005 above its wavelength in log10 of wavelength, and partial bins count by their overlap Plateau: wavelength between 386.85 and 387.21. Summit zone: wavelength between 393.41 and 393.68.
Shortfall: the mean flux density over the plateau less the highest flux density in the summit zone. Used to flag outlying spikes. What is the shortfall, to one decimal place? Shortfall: 6.3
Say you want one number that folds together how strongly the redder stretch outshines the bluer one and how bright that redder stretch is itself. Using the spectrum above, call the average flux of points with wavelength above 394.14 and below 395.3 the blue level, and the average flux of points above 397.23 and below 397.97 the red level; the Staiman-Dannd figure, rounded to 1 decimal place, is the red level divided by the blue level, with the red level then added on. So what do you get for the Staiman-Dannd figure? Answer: 21.3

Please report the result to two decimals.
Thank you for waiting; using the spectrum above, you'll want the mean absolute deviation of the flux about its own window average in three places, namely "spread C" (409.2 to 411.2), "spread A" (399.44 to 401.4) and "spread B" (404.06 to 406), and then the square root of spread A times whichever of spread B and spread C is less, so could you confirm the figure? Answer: 1.43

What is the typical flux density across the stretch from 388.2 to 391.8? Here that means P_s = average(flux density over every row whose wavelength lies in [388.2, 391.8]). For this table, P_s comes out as 23.7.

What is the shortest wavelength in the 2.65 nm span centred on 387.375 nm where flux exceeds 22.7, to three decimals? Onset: 386.096 nm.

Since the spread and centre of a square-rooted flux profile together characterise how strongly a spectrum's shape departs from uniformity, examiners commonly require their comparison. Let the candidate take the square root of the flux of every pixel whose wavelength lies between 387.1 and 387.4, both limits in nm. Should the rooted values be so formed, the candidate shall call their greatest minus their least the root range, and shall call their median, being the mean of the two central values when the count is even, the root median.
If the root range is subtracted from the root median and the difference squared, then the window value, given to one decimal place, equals 23.2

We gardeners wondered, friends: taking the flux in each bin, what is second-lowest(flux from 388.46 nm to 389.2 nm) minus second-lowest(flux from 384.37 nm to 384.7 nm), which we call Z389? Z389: -1.7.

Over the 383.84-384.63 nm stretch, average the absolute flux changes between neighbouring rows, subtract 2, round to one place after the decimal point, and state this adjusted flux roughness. -1.5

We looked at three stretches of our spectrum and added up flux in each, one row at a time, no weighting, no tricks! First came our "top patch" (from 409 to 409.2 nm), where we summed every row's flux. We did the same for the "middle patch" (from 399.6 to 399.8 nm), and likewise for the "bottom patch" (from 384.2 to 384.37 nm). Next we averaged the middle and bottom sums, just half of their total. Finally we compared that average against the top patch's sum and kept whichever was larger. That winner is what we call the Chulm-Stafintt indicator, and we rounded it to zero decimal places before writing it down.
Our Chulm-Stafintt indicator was 46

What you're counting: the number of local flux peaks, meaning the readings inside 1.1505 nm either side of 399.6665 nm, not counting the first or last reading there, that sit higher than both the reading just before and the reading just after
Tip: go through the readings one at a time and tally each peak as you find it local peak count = 7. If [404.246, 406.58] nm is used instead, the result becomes 6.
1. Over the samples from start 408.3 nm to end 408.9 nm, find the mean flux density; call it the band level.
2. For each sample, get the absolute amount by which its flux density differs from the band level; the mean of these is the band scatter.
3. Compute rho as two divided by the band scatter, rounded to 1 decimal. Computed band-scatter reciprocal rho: 1.9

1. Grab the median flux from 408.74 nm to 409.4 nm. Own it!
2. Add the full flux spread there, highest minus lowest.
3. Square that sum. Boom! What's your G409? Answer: 598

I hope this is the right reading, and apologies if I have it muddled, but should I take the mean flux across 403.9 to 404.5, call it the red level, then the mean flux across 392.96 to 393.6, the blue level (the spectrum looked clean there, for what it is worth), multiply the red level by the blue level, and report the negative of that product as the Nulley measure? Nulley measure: -502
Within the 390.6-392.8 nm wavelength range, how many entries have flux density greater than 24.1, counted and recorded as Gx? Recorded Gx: 12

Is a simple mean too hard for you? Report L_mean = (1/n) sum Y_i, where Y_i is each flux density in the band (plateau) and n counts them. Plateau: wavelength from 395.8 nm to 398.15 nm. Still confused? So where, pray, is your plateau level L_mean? 22.1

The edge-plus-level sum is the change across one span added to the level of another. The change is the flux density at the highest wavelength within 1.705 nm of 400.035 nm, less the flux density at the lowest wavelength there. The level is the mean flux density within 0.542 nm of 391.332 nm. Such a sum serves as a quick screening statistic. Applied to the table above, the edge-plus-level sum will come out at 25.0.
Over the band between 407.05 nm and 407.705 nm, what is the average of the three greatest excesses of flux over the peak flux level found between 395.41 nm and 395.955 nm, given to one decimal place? -4.1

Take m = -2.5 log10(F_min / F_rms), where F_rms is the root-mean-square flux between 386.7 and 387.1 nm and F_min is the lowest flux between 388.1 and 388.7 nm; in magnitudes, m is 0.33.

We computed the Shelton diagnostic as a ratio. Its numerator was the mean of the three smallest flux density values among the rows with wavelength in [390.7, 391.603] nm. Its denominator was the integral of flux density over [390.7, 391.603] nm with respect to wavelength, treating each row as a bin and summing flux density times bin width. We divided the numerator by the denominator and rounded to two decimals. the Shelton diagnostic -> 1.06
